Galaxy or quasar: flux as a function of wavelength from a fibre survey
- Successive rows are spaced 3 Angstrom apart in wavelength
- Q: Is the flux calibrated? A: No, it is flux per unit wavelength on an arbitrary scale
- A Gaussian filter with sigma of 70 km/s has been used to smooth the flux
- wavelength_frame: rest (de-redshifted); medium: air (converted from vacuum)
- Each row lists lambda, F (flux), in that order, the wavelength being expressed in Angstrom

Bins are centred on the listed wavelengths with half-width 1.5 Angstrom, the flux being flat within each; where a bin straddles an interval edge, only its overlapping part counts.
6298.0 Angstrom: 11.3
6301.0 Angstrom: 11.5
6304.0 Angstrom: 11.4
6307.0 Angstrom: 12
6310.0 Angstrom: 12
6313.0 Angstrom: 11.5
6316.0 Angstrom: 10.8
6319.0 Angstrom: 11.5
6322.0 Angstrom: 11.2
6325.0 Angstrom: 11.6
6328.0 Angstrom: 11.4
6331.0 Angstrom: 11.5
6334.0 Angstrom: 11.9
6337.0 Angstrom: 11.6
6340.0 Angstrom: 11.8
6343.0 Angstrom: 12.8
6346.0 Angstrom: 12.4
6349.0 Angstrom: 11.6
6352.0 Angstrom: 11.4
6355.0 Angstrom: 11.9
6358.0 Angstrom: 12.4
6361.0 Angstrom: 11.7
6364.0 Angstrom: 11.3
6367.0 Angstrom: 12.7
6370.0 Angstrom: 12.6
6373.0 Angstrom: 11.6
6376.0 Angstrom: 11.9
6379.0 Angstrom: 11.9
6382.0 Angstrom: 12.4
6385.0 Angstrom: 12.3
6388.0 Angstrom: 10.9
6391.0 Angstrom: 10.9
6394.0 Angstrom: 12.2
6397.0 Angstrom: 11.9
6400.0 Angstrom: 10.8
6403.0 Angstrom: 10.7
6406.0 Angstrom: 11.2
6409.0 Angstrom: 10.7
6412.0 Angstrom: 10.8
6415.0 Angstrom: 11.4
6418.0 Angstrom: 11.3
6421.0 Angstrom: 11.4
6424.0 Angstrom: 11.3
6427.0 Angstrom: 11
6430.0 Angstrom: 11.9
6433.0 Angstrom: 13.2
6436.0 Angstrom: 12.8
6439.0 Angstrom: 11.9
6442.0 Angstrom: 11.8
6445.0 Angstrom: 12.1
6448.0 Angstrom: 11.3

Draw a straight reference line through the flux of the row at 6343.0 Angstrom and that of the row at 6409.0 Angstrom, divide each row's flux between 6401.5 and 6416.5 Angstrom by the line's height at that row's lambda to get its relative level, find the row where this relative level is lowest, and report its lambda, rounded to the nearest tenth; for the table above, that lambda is 6403.0 Angstrom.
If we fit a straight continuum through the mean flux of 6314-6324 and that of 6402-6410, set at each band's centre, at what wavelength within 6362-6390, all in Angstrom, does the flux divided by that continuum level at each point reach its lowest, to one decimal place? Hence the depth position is 6388.0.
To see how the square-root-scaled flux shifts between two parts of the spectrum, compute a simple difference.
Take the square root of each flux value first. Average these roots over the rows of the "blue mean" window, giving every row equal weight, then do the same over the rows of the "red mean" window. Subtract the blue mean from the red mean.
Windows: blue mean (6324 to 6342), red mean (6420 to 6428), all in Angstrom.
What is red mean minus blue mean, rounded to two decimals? -0.06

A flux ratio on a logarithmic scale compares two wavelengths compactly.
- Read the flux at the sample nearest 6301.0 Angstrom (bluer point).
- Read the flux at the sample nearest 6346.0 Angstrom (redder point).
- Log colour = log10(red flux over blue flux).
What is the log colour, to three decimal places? 0.033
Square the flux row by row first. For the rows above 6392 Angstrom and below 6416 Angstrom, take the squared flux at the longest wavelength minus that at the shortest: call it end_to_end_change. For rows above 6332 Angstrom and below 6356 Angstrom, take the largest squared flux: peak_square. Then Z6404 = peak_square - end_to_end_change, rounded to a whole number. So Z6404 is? 183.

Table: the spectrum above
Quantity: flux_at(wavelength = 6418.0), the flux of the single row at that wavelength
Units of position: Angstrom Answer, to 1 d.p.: 11.3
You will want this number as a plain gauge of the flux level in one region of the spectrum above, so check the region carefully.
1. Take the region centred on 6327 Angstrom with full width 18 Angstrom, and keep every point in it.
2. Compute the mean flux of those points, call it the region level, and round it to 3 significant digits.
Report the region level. 11.5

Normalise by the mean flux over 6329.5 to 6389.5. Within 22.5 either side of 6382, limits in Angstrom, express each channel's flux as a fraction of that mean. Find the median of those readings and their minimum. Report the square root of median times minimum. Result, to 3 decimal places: 0.946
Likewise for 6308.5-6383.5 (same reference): 0.942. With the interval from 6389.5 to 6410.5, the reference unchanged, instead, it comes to 0.905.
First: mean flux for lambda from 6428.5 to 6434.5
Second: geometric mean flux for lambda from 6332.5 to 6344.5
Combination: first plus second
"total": 24.6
